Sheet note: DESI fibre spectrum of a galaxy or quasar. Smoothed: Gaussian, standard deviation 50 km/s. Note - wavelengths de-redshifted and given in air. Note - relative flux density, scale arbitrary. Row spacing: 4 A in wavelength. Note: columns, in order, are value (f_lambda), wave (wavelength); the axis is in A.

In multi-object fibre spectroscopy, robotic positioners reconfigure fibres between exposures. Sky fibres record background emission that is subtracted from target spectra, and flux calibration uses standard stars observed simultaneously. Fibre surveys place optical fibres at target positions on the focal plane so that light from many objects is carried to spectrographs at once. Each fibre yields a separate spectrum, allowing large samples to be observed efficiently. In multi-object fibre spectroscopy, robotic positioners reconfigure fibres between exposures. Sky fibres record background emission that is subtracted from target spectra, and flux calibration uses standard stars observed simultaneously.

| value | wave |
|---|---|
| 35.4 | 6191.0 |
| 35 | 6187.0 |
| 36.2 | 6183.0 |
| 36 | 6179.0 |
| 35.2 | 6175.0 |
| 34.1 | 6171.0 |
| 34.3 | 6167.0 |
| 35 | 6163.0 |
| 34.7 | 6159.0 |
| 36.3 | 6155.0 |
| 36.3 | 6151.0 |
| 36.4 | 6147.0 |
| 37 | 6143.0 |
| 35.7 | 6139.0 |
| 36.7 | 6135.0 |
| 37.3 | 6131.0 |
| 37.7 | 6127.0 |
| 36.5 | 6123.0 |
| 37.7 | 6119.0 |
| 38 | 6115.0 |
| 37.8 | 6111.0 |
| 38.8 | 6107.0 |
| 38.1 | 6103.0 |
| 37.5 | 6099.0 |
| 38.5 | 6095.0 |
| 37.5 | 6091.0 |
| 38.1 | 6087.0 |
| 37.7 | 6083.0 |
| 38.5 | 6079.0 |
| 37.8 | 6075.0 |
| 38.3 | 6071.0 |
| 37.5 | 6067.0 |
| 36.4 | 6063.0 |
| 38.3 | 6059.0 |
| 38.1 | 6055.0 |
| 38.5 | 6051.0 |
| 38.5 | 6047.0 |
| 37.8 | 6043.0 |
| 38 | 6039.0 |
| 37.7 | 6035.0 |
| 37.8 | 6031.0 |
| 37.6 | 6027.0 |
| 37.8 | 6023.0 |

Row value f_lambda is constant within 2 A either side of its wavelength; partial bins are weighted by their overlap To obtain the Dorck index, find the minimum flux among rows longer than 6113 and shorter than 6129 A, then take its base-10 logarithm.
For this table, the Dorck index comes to 1.56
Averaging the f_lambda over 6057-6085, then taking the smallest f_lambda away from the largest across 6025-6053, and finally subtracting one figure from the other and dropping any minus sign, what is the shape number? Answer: 36.9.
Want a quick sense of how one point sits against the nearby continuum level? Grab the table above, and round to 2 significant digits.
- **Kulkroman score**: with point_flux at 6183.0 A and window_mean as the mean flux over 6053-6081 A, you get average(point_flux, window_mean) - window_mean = -0.82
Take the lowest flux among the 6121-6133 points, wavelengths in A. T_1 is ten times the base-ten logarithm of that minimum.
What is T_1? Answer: 15.6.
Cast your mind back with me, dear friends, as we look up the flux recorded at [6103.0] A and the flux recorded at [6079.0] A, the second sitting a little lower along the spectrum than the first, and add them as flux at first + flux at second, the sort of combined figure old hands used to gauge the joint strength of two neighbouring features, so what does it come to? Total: 77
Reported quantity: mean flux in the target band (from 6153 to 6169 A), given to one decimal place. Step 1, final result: 35.1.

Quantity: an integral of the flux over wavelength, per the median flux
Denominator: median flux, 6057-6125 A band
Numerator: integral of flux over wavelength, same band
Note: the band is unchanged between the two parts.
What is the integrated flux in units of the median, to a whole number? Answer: 68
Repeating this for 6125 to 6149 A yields 24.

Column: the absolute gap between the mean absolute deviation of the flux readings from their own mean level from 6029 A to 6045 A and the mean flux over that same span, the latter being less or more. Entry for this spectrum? 37.7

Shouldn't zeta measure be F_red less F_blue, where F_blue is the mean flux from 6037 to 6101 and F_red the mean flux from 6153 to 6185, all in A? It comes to -2.7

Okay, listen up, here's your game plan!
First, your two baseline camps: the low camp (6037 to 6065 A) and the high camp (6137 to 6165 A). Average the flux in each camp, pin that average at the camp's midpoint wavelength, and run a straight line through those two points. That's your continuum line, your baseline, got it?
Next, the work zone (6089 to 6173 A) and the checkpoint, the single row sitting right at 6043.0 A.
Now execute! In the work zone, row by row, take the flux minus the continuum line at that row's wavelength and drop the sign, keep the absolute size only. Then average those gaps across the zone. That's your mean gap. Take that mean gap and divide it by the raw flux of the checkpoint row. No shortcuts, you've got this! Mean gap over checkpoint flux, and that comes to 0.0239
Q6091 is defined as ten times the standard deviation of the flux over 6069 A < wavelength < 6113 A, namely 4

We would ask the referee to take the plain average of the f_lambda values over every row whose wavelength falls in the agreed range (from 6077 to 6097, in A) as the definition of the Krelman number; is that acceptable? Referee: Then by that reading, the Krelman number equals 38.1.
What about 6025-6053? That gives 38.0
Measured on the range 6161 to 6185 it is 35.1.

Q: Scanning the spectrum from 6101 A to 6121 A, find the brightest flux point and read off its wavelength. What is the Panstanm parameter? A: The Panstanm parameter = 6107.0 A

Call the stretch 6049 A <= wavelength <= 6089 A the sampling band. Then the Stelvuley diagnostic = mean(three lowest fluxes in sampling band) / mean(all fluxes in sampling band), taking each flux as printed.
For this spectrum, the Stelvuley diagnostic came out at 0.981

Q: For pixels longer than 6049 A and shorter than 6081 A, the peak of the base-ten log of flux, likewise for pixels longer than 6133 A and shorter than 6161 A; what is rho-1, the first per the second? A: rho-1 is 1.011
